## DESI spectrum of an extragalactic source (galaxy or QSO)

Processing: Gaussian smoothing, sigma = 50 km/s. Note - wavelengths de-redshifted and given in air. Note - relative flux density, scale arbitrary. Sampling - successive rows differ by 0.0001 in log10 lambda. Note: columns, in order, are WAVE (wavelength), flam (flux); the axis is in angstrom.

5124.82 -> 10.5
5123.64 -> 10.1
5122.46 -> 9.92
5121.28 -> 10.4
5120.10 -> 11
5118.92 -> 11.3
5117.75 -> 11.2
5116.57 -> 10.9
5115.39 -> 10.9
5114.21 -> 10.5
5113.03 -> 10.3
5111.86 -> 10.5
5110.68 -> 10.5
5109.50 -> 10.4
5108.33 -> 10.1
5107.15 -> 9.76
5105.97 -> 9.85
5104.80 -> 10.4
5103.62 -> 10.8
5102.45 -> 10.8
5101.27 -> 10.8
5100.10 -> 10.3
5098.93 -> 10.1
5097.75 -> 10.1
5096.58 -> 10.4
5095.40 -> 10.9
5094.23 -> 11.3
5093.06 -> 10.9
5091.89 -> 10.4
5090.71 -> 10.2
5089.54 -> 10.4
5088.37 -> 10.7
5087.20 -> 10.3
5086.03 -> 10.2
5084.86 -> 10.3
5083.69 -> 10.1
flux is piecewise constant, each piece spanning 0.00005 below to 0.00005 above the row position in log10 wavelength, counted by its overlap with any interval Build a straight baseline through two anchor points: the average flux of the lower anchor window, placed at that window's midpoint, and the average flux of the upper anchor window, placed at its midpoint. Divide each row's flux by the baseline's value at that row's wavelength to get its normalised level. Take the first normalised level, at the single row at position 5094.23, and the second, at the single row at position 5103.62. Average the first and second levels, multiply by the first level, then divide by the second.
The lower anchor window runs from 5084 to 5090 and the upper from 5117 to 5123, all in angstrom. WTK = 1.11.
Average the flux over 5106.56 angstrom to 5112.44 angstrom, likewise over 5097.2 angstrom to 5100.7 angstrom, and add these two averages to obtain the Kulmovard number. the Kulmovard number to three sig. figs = 20.4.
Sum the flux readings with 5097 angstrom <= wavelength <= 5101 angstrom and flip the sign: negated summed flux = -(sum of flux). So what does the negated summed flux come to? -30.5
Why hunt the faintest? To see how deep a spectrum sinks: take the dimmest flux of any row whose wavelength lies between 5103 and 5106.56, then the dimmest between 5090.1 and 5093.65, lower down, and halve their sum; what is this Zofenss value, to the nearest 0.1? 10.0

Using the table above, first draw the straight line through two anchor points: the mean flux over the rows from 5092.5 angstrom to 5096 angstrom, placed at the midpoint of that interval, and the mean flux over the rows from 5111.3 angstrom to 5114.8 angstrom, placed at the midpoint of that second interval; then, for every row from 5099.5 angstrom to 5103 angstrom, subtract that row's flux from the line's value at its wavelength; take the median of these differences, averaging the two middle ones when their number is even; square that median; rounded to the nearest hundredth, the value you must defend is 0.00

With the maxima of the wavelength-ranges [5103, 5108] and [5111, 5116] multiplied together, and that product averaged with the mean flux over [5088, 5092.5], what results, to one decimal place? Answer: 64.1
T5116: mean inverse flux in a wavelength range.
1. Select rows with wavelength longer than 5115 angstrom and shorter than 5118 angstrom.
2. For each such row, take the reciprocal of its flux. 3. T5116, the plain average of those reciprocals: 0.0909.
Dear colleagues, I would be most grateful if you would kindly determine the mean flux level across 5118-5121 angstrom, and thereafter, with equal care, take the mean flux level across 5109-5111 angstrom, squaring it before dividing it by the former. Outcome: 9.8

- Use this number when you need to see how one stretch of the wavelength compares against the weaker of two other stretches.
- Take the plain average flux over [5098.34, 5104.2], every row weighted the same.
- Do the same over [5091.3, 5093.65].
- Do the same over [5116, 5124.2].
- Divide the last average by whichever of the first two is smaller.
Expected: 1.01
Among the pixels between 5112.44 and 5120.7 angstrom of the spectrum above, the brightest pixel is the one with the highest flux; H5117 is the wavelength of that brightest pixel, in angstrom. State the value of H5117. 5118.92 angstrom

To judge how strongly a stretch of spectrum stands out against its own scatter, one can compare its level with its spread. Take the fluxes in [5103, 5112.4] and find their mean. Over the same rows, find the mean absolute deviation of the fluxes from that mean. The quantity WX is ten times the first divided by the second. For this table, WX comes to 356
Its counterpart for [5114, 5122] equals 437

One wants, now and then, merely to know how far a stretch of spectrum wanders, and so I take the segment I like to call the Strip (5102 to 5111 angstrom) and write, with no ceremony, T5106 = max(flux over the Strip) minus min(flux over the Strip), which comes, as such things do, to 1.04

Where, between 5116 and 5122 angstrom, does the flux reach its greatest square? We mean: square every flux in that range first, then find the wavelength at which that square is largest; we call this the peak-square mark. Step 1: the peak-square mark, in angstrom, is 5118.92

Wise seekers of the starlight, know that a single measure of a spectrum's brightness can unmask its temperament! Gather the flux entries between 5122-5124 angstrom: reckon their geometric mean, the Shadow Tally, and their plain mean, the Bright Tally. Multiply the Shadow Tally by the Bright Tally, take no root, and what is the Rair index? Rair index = 100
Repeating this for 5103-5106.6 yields 107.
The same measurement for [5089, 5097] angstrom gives 113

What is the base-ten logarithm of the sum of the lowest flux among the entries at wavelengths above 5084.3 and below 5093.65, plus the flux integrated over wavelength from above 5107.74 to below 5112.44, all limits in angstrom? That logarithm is 1.77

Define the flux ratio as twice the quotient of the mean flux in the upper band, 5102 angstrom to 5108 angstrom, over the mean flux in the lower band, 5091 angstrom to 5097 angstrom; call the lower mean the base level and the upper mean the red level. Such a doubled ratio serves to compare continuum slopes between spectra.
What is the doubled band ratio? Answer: 1.92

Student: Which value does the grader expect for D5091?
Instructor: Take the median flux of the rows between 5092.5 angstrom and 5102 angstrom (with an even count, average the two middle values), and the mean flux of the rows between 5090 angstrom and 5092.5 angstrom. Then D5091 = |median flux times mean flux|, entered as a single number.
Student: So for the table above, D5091 109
